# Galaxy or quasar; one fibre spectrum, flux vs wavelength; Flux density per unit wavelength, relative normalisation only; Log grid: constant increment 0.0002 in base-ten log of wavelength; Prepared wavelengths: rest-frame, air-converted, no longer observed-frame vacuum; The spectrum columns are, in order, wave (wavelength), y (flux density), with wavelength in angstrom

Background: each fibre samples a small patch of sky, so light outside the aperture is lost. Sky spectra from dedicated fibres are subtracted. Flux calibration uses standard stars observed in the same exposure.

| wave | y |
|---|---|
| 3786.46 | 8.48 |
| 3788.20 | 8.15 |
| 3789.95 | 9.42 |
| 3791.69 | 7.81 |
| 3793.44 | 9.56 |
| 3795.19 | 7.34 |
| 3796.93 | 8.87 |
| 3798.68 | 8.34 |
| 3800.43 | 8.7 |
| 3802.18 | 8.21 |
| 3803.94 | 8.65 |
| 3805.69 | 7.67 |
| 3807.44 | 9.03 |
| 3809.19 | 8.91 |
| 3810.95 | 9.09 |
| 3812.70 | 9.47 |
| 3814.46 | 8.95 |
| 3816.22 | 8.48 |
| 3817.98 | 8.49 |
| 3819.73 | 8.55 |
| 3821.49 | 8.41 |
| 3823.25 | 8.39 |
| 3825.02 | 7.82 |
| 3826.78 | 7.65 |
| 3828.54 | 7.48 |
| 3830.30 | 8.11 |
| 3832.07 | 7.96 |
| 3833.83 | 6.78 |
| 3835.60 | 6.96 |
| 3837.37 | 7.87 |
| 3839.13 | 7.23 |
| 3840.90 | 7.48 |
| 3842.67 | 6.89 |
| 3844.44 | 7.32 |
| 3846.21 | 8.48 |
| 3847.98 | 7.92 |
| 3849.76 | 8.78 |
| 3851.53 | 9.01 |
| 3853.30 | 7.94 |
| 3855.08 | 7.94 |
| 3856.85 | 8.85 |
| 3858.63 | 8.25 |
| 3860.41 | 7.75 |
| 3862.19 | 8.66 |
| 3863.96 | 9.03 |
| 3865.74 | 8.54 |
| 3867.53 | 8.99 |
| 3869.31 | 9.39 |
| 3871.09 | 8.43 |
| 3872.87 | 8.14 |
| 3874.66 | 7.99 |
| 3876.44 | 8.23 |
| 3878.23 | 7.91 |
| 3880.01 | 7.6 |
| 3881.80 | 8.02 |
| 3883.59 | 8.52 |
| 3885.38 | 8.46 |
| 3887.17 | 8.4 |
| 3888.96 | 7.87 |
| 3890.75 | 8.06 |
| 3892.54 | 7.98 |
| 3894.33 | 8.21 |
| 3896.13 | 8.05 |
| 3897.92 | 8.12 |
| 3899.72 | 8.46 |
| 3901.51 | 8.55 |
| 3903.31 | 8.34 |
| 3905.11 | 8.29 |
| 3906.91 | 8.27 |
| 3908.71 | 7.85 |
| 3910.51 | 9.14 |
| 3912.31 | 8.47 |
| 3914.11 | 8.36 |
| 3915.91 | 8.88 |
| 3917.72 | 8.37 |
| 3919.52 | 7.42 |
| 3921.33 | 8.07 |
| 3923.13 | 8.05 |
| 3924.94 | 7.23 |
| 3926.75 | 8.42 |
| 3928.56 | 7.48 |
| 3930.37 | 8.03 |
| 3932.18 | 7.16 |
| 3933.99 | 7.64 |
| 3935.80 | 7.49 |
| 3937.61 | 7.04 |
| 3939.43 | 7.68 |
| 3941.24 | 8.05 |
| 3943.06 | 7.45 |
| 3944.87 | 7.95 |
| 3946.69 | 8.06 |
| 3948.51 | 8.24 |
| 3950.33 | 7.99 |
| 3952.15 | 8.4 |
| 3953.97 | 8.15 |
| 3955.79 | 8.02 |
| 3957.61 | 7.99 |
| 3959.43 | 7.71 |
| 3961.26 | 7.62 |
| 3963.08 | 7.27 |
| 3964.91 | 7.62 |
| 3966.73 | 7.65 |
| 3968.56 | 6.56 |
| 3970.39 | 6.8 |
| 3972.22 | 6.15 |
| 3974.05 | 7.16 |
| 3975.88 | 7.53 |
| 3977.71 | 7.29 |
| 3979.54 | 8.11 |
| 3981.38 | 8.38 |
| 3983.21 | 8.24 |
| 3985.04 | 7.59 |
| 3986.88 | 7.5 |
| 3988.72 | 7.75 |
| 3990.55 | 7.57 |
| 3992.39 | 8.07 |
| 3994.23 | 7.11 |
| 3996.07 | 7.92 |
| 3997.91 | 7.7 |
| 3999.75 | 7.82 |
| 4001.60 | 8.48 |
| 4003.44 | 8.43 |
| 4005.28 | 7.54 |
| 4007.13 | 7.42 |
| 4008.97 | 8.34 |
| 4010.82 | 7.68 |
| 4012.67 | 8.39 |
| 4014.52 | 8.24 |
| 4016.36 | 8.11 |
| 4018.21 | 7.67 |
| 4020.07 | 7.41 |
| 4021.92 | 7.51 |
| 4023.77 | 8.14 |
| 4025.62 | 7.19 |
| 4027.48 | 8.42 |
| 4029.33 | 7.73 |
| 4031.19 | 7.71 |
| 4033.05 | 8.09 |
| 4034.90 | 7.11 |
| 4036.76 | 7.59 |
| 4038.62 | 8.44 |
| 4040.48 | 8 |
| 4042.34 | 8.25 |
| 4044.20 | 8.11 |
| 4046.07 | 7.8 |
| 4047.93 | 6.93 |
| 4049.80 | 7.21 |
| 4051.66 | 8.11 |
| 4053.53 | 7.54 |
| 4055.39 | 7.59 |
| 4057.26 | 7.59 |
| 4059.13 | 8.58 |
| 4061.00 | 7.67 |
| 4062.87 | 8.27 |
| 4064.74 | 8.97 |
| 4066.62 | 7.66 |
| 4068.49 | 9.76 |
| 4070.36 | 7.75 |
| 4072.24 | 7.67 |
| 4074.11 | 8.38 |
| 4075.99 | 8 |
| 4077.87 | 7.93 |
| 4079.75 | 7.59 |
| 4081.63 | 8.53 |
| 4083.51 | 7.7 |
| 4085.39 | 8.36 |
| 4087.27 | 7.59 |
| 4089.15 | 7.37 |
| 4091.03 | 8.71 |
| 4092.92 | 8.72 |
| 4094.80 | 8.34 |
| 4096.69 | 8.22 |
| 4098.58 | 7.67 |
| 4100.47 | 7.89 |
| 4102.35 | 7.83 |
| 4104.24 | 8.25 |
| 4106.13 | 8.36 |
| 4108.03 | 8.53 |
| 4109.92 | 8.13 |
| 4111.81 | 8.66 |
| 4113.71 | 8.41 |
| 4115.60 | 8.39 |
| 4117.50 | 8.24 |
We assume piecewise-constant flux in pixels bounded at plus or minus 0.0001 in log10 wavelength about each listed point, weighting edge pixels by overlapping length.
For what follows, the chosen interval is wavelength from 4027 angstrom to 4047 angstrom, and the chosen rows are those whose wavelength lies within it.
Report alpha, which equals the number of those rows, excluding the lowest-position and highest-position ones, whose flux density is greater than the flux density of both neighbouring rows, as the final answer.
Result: 3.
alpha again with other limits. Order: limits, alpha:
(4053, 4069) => 2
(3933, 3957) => 3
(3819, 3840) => 2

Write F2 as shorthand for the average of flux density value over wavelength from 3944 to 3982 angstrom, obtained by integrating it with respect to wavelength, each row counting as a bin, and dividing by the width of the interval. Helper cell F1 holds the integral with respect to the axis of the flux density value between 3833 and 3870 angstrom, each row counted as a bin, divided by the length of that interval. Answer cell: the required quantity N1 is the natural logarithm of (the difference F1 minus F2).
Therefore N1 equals -0.79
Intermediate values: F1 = 8.09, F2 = 7.64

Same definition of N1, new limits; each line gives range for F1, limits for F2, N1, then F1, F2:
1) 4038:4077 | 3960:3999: -0.69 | 8.01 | 7.51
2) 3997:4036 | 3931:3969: -1.95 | 7.86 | 7.72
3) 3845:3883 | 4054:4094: -1.36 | 8.37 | 8.11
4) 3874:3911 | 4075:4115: -2.77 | 8.20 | 8.14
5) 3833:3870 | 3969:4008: -0.78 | 8.09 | 7.63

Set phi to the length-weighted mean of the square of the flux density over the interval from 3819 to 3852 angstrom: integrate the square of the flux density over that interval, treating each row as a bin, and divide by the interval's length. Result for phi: 61.7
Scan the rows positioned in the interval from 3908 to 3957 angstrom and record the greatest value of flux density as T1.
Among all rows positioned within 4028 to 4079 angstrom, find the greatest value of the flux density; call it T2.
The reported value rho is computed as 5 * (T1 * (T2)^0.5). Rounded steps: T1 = 9.14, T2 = 9.76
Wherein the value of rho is 143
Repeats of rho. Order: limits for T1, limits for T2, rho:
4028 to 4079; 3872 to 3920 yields 148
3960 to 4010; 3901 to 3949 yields 128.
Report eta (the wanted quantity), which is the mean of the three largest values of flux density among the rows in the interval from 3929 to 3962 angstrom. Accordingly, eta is 8.3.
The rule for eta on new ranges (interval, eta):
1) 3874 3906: 8.5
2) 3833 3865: 9.0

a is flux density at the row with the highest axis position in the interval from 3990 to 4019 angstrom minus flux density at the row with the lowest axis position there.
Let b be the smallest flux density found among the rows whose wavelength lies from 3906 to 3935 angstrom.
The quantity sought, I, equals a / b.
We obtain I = 0.01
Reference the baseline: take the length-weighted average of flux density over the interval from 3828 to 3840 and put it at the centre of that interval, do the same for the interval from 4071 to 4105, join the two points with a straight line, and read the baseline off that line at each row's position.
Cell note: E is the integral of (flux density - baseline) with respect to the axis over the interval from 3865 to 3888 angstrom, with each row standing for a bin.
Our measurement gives 18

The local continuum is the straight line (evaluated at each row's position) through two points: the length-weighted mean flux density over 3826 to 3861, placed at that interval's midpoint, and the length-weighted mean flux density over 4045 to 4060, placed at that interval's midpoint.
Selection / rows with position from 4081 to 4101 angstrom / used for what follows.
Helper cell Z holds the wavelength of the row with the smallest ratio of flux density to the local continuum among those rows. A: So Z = 4089.15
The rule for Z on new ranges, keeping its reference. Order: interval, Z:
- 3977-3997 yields 3994.23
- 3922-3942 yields 3937.61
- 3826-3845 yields 3833.83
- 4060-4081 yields 4079.75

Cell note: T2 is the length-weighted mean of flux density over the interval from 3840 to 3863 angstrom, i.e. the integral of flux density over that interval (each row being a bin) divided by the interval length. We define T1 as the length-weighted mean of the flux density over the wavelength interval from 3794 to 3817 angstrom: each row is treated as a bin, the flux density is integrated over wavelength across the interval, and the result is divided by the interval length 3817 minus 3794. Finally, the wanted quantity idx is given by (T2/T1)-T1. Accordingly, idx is -7.67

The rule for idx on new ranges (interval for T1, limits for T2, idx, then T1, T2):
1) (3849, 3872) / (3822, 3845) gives -7.70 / 8.58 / 7.55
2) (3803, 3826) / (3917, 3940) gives -7.71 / 8.60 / 7.69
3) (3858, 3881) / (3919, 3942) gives -7.46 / 8.38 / 7.68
